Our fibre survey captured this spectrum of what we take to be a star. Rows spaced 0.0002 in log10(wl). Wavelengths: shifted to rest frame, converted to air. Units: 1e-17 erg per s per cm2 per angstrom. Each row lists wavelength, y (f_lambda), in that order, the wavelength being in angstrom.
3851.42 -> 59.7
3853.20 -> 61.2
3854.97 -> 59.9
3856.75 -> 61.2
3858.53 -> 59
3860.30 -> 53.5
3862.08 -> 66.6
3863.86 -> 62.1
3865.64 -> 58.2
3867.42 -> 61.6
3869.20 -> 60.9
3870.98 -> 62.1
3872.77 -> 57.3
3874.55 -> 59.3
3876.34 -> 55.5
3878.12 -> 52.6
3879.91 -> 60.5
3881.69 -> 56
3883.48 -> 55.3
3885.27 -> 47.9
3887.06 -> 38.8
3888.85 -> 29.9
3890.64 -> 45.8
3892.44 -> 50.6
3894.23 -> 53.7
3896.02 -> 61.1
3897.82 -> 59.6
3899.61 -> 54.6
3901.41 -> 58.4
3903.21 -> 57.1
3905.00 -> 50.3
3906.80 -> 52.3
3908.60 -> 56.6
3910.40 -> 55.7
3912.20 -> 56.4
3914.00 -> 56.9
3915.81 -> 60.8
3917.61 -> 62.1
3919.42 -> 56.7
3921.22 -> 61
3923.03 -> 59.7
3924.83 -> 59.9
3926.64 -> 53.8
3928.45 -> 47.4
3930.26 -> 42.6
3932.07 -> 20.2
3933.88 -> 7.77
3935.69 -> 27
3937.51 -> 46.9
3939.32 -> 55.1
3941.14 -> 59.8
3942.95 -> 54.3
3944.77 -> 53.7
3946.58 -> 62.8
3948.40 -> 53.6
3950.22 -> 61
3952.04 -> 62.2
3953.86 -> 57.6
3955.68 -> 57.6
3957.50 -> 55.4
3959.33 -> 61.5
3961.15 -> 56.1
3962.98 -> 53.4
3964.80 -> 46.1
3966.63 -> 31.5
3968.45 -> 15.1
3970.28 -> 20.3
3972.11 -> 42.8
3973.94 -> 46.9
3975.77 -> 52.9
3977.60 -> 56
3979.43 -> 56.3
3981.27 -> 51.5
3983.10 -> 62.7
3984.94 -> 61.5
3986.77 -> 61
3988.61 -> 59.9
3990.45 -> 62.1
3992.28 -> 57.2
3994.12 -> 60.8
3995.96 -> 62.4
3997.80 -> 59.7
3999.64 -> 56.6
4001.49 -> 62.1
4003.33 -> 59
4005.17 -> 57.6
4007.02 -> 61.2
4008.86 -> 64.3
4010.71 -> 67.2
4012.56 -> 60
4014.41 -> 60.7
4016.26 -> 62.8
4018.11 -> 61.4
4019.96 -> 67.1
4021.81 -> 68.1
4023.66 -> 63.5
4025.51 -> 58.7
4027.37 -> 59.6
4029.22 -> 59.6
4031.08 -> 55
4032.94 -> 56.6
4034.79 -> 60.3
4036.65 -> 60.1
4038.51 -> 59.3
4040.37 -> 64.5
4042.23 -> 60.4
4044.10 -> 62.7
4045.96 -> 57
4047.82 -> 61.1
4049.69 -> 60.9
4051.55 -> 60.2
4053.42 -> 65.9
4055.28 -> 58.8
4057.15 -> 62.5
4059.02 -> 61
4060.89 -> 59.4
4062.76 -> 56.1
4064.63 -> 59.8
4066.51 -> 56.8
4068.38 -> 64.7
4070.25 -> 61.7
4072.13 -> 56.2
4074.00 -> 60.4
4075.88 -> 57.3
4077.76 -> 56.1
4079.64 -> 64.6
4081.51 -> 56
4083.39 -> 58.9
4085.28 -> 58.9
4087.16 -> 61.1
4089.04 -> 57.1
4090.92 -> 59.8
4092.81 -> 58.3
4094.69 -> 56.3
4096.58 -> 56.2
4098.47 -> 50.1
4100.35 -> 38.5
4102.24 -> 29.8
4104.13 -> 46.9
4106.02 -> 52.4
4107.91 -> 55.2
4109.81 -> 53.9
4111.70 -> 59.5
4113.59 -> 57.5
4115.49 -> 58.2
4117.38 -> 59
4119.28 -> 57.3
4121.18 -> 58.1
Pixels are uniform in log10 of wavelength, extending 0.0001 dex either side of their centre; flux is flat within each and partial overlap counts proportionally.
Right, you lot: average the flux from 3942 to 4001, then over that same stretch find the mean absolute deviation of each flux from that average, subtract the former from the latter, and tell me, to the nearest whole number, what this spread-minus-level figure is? -46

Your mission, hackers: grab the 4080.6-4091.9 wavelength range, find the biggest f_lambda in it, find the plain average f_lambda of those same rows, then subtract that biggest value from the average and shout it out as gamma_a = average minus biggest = -2.5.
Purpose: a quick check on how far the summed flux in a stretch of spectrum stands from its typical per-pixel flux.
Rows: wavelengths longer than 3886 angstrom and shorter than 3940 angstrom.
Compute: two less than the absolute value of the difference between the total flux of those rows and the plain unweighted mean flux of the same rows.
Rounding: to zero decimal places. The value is 1447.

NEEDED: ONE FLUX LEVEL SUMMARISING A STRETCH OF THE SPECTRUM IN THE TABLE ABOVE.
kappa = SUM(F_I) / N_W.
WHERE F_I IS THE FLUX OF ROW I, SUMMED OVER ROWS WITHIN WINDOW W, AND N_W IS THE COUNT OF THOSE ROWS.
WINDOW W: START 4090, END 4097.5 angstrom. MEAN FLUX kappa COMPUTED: 57.6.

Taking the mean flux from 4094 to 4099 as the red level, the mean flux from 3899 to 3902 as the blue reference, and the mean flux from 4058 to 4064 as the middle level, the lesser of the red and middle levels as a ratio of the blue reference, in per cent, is 96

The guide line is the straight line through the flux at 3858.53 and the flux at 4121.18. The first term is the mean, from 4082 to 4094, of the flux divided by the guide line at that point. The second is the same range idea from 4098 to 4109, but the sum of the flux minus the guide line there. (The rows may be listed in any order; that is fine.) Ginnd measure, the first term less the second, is 77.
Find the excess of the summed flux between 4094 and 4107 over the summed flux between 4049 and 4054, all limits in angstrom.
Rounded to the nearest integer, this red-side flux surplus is 143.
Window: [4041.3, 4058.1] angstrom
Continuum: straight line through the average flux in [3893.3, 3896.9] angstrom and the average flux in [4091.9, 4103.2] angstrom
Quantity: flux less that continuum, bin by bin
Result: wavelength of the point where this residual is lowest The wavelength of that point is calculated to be 4045.96 angstrom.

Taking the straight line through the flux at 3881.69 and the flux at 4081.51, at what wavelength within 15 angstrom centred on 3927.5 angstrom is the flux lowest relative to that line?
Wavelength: 3933.88 angstrom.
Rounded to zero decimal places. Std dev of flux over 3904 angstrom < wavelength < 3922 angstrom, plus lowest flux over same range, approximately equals 54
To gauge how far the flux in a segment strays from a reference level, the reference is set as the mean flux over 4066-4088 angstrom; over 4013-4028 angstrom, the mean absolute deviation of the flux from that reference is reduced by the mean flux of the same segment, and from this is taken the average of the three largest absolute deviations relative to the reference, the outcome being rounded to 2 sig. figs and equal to -66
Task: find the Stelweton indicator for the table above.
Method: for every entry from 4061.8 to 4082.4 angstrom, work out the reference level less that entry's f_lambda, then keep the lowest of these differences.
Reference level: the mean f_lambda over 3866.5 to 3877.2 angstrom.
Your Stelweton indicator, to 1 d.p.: -5.3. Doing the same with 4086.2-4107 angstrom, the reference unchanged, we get -1.7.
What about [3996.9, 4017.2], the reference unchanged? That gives -7.8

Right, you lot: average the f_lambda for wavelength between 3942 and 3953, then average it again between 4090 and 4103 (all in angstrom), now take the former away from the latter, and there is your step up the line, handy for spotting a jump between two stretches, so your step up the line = -8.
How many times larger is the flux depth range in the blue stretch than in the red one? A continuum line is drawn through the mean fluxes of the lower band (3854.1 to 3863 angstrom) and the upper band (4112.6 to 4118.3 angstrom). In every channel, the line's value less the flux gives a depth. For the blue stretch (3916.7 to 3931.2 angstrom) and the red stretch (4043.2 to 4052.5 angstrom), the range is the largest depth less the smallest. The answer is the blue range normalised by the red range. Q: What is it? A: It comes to 3.4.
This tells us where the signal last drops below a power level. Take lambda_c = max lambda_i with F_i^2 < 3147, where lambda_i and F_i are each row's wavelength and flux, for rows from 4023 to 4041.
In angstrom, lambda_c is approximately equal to 4031.08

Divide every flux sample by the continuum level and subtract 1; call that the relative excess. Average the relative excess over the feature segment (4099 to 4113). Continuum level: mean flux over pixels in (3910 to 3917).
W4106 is -0.16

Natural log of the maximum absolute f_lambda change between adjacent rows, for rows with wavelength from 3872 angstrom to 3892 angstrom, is 2.8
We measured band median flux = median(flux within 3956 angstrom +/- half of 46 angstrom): 54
